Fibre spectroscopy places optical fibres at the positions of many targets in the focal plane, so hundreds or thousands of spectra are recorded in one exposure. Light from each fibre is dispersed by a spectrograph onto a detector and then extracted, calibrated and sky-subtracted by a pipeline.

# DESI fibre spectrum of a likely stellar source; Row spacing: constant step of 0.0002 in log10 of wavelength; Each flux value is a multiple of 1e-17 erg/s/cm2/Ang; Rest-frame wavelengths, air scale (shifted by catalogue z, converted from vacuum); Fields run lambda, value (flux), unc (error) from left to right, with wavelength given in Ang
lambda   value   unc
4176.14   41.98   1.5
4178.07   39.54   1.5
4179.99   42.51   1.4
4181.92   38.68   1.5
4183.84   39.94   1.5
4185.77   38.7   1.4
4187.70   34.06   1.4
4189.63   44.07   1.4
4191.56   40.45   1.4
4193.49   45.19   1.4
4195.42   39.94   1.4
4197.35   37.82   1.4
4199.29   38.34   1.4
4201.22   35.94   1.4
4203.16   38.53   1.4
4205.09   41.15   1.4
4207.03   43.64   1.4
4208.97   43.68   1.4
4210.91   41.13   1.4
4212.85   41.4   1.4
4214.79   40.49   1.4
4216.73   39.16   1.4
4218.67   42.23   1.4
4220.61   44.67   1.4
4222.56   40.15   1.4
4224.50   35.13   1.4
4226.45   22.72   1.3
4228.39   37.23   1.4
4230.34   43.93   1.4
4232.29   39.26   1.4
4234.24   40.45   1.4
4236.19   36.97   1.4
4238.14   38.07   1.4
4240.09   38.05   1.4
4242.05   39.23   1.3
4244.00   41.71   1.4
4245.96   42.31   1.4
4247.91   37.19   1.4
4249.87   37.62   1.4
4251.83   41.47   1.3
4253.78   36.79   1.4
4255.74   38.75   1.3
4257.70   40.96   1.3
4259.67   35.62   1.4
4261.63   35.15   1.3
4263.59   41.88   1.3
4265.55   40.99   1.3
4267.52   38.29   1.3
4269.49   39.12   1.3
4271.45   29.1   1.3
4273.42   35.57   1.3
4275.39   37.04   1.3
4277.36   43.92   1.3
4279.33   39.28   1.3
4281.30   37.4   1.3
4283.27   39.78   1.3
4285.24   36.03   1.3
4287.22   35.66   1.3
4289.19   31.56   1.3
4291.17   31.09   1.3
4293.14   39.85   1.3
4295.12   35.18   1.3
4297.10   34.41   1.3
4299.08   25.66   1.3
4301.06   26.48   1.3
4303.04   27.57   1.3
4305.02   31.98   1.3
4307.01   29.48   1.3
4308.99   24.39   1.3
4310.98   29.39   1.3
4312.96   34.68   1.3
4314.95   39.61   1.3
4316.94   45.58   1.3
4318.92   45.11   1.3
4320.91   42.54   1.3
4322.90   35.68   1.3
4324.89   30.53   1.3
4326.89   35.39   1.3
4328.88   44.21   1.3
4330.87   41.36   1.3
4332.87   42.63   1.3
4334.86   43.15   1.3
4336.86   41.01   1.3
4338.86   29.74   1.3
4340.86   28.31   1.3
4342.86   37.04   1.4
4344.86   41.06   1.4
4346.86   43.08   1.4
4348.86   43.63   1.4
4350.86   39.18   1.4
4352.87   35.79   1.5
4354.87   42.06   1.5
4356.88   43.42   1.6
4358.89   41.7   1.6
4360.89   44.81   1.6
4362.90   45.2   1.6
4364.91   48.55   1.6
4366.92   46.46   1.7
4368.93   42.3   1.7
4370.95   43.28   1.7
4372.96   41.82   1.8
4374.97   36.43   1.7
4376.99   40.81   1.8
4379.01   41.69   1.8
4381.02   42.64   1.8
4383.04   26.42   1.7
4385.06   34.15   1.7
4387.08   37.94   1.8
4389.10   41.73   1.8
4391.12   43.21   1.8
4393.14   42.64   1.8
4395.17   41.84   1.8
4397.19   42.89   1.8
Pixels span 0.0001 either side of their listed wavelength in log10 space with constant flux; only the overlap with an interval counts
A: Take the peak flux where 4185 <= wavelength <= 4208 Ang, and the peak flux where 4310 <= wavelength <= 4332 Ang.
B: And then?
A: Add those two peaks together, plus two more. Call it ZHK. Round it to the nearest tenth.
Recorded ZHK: 92.8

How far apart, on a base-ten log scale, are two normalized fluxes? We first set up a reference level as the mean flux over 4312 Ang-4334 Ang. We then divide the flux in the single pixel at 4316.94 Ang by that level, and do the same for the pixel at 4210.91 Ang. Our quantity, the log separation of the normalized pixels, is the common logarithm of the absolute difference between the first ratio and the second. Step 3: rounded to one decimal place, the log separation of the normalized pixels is -1.0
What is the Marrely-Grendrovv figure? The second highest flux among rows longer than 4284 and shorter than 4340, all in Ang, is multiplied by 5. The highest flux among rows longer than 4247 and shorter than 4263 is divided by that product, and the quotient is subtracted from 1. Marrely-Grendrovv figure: 0.816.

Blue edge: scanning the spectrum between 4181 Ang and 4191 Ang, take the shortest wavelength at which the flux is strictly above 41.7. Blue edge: 4189.63 Ang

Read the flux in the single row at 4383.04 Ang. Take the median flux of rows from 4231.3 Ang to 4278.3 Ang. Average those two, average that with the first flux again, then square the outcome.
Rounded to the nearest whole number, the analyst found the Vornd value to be 867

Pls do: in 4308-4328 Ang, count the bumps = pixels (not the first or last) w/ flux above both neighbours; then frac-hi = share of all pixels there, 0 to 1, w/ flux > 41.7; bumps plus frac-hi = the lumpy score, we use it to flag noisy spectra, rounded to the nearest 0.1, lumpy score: 1.3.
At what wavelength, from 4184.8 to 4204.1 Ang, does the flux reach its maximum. 4193.49 Ang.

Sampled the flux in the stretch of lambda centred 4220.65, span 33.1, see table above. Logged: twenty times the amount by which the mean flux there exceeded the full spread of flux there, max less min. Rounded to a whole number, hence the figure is 353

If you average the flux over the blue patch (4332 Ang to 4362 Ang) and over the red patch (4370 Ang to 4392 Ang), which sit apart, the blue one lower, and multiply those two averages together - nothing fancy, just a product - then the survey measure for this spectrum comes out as 1555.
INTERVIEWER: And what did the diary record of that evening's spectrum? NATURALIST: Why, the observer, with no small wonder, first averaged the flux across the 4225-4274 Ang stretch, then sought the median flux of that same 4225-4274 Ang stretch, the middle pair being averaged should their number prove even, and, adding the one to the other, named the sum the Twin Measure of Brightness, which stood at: 76.2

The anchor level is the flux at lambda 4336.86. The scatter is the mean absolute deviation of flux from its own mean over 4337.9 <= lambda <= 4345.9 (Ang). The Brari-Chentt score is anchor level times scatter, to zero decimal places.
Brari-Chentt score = 206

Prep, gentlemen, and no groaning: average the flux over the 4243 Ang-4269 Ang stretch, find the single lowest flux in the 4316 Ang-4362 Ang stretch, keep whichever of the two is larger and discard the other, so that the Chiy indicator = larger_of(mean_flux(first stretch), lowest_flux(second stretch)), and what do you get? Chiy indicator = 39.1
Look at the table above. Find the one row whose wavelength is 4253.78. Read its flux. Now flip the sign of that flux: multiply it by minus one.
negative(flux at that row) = -36.8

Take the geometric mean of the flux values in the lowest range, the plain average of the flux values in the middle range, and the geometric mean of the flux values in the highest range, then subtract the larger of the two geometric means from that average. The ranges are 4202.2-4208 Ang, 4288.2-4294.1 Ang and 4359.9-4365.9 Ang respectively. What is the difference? -12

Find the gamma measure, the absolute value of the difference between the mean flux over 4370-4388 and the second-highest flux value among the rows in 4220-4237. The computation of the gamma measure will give 5.6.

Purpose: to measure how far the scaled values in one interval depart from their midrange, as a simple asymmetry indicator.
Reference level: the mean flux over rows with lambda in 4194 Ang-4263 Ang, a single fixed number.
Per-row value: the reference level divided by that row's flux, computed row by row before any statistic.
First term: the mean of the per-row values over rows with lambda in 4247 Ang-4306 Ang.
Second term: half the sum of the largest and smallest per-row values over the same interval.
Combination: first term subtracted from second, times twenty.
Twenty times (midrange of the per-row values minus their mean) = 2.0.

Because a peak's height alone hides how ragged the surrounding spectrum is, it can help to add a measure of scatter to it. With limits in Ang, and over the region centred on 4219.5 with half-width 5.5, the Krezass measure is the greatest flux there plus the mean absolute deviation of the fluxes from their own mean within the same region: 47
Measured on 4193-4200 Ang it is 48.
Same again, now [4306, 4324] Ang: 52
